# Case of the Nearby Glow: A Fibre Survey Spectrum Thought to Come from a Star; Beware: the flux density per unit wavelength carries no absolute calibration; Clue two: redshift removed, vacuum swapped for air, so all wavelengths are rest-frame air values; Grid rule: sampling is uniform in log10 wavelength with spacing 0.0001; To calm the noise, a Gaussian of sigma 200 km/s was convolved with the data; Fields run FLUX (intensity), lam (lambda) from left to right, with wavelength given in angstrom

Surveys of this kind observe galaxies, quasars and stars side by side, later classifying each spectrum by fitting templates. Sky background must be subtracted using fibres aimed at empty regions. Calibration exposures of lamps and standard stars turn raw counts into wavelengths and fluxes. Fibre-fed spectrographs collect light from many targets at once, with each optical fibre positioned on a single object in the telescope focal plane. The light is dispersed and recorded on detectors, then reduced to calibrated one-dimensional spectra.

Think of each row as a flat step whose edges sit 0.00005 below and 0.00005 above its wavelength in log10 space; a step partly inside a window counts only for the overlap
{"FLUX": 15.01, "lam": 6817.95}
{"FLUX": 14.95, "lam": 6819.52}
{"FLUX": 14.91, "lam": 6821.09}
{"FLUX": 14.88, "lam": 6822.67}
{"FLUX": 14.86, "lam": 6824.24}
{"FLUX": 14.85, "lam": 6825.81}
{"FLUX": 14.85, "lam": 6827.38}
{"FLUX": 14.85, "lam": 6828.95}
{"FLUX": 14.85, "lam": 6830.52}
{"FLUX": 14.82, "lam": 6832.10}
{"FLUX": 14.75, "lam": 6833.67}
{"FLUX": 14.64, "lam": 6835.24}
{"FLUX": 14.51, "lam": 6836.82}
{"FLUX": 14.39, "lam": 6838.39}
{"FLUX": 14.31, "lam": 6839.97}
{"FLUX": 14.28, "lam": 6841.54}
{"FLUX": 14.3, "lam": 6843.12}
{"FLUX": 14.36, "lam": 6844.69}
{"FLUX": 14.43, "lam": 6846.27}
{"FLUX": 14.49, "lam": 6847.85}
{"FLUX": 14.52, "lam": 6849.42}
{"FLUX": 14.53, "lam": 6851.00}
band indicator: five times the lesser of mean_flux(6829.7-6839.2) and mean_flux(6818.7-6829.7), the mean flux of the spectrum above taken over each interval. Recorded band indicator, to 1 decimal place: 73.3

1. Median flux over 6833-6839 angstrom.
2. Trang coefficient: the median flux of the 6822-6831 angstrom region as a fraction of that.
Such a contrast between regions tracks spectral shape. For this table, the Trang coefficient 1.02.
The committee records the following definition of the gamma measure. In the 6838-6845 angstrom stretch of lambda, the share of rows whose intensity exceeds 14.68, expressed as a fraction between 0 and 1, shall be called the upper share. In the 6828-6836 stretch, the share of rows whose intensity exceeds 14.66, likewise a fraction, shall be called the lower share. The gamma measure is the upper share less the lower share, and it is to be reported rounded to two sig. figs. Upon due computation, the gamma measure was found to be -0.80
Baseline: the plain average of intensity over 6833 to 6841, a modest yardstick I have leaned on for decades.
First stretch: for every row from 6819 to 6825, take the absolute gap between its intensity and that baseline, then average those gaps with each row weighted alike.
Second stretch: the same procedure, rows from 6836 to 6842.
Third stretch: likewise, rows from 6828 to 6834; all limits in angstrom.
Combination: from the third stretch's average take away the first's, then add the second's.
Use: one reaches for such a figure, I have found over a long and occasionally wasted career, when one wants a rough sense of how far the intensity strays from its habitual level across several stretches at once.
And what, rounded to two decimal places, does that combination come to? 0.06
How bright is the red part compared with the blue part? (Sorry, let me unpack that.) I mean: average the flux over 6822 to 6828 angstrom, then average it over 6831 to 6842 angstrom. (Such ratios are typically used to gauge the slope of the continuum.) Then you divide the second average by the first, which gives 0.978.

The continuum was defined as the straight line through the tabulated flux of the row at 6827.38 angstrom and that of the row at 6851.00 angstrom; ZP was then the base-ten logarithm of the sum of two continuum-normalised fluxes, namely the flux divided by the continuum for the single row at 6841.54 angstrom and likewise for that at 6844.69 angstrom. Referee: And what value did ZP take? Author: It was 0.292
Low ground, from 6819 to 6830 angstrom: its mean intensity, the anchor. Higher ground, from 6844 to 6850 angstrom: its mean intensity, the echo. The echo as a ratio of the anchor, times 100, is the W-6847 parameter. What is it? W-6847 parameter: 97.1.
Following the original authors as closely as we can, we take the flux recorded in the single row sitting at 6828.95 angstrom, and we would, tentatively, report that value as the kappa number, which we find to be 14.85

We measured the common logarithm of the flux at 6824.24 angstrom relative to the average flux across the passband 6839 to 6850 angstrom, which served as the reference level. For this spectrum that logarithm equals 0.014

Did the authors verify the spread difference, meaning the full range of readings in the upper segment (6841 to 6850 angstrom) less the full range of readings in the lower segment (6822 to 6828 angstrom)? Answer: 0.21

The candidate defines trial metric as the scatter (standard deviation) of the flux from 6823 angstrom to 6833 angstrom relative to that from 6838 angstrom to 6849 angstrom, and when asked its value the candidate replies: 0.18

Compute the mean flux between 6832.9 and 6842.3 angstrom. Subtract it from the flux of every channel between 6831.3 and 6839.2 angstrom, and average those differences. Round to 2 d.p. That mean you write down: 0.14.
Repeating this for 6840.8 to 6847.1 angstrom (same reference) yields -0.14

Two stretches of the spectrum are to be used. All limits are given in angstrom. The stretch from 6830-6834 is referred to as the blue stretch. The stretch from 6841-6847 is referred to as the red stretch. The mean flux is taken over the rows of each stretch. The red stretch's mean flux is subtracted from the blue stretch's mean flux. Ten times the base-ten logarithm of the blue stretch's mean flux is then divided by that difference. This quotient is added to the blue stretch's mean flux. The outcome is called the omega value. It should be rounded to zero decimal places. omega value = 40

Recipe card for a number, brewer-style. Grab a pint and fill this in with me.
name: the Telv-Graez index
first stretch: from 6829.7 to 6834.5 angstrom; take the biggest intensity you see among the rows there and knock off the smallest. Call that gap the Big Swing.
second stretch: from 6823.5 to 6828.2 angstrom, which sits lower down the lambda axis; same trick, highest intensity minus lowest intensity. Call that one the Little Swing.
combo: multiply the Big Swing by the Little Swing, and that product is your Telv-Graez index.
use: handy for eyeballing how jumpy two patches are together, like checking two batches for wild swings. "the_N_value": 0.001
